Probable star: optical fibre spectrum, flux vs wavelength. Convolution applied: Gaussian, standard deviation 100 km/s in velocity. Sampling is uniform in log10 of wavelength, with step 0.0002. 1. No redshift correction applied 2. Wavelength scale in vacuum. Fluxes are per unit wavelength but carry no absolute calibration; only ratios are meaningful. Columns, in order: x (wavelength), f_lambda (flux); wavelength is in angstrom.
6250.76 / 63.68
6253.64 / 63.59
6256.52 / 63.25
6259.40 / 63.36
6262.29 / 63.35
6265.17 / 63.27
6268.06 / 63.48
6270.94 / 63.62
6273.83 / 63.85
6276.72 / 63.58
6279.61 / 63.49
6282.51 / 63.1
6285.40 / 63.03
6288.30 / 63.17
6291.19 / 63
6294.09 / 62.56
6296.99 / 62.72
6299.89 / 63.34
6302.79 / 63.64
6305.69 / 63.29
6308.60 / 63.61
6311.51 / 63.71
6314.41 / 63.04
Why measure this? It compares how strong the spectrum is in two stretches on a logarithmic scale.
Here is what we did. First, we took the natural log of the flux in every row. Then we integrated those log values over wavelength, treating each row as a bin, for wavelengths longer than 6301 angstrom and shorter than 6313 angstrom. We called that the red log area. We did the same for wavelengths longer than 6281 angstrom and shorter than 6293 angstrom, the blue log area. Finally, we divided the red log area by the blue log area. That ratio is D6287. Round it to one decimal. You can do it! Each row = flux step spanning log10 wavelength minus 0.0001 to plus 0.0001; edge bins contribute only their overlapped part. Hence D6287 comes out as 1.0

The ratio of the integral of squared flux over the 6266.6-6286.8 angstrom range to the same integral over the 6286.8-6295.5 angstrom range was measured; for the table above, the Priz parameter 2.4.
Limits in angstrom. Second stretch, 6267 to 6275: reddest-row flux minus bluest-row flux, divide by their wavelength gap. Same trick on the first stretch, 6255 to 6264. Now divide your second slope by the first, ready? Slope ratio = 3.7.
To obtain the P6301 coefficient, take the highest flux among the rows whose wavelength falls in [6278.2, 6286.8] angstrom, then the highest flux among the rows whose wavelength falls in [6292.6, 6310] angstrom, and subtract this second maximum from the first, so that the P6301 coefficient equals -0.15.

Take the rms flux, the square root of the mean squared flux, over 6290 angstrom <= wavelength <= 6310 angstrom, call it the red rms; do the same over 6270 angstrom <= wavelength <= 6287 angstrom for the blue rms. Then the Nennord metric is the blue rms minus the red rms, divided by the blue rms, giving 0.004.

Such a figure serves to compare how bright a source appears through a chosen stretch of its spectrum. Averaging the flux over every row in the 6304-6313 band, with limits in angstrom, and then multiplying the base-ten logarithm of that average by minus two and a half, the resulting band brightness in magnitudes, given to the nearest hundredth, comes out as -4.51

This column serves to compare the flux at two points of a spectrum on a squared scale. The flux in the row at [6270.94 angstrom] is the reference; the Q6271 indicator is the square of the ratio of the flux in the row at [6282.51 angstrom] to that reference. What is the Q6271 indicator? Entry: 0.984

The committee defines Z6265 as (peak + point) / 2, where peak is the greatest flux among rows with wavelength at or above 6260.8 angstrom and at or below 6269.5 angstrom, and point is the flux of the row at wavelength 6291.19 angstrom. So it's 63.2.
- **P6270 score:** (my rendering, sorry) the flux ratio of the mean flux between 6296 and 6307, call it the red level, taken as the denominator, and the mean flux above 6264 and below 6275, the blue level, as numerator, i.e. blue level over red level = 1.00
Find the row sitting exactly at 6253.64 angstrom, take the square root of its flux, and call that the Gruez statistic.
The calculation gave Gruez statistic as 7.974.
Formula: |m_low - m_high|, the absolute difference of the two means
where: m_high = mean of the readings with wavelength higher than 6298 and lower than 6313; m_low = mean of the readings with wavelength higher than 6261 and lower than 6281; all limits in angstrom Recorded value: 0.0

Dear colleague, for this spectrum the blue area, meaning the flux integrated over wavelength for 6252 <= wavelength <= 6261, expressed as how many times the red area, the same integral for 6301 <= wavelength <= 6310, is 1.0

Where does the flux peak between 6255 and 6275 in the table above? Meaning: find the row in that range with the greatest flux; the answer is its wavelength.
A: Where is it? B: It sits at 6273.83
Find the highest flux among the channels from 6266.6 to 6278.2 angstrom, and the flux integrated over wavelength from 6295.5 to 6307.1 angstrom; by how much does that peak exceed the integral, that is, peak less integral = -670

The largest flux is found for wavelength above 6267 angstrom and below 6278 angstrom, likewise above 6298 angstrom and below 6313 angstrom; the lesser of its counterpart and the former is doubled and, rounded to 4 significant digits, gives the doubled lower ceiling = 127.4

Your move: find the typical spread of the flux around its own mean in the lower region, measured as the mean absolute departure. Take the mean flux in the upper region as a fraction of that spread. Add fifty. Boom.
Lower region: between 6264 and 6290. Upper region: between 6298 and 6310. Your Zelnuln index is 328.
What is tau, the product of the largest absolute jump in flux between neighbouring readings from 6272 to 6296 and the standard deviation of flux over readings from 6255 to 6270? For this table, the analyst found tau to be 0.04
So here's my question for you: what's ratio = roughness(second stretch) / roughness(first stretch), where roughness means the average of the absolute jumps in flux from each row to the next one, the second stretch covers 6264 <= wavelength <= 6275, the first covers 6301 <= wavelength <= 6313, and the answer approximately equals 0.75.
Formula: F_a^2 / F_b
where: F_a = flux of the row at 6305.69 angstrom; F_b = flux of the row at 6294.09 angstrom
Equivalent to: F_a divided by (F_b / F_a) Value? 64.0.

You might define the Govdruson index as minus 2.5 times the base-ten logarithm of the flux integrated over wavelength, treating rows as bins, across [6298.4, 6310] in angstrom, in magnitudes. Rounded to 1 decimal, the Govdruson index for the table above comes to -7.2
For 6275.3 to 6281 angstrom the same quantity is -6.4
